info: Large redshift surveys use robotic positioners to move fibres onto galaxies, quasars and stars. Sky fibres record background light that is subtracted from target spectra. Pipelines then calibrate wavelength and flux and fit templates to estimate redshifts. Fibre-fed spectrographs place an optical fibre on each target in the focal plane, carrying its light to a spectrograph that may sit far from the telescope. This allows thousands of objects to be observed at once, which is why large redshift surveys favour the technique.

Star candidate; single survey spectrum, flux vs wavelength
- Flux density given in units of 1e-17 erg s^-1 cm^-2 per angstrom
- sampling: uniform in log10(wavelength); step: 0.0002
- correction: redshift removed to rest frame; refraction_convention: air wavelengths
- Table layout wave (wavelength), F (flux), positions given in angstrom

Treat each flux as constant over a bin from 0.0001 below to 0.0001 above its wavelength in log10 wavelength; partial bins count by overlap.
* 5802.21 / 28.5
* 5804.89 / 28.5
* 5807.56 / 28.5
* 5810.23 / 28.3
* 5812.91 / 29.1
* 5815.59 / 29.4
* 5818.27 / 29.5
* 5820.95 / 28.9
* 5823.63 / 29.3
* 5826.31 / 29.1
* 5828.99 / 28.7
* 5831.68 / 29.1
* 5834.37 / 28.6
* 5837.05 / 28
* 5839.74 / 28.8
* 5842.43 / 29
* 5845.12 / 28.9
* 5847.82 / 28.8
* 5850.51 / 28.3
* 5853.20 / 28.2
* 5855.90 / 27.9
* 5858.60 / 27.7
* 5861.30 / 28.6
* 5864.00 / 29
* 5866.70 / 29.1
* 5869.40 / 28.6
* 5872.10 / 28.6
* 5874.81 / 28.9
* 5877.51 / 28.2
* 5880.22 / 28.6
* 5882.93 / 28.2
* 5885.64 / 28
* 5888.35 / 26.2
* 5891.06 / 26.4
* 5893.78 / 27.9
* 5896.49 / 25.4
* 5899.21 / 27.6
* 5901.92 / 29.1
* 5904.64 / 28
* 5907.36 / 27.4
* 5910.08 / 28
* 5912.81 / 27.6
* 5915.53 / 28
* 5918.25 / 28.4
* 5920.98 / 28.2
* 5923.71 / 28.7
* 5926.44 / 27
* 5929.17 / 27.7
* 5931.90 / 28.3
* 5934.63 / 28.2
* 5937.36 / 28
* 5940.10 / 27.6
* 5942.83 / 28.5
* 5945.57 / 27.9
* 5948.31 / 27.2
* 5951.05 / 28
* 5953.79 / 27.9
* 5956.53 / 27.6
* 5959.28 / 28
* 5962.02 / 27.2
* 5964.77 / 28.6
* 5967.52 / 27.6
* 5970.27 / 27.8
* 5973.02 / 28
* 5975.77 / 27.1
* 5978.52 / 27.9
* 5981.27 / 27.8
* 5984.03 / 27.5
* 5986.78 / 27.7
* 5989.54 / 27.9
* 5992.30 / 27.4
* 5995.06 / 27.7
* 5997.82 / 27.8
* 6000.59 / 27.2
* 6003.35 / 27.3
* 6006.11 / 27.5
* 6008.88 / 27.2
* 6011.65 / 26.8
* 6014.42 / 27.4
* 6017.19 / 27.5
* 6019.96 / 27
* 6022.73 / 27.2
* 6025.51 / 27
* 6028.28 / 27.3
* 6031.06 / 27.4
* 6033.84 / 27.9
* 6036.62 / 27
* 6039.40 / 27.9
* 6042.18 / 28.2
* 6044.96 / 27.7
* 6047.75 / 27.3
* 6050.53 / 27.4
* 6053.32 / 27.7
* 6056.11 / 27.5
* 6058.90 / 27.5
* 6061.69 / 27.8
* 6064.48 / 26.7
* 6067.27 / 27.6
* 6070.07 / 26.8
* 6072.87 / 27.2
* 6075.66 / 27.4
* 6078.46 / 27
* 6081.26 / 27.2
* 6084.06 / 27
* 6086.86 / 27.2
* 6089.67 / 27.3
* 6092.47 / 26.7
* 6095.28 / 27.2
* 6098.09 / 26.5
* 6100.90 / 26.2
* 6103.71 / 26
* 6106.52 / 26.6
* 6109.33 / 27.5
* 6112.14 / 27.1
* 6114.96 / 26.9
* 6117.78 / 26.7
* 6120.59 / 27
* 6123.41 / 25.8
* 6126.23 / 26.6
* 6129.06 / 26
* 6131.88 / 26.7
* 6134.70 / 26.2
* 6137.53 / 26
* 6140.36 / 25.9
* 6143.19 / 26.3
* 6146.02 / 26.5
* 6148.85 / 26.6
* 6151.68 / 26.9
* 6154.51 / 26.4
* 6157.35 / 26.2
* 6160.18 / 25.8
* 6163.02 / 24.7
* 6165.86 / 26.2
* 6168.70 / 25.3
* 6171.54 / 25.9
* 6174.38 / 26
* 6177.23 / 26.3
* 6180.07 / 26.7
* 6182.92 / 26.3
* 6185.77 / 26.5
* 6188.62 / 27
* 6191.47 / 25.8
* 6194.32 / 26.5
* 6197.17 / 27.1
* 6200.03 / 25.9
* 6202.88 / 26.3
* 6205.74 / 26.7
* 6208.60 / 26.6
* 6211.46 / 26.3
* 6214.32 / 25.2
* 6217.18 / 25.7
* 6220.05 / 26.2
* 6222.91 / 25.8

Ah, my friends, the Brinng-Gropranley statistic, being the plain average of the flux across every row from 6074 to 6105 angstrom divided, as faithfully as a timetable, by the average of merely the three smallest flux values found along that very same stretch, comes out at 1.02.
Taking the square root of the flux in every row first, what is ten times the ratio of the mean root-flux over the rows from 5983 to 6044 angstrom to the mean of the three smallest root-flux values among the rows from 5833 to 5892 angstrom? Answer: 10.1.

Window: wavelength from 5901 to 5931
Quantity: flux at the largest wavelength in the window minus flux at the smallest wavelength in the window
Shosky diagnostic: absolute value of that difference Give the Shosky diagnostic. 1.4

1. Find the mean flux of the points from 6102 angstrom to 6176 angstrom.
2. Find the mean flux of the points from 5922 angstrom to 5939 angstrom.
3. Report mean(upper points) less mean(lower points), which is -1.7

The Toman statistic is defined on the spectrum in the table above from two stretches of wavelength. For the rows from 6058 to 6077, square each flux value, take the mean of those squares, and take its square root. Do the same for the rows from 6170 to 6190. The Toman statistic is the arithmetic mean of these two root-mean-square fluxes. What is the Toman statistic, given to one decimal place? 26.8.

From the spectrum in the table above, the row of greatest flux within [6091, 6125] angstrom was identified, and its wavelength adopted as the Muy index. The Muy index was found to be 6109.33 angstrom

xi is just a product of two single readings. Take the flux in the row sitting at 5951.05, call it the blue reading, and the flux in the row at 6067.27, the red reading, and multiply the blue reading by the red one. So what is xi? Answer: 773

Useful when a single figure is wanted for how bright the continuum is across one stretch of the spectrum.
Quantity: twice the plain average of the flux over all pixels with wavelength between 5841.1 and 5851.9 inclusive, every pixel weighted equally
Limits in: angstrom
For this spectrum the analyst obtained 57.5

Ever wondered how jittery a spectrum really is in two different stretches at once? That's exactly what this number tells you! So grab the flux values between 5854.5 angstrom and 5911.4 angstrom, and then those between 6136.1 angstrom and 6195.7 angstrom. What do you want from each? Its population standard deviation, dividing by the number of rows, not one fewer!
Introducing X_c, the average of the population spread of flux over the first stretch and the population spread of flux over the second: 0.73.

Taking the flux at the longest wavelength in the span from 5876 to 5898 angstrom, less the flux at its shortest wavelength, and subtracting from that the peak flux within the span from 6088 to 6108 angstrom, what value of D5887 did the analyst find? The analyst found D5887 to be -30.1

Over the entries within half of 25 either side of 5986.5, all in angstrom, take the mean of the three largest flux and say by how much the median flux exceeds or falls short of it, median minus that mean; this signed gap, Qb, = -0.17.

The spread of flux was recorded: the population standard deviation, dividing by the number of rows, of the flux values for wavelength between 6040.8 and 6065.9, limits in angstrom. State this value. 0.39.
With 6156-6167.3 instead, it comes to 0.61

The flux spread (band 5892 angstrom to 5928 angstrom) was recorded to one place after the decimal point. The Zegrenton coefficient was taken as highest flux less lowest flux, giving 3.7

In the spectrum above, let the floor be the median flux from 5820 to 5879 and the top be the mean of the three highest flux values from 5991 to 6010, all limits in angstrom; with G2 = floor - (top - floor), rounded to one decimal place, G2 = 29.8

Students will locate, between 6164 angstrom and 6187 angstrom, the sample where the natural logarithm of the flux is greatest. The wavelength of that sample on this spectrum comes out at 6180.07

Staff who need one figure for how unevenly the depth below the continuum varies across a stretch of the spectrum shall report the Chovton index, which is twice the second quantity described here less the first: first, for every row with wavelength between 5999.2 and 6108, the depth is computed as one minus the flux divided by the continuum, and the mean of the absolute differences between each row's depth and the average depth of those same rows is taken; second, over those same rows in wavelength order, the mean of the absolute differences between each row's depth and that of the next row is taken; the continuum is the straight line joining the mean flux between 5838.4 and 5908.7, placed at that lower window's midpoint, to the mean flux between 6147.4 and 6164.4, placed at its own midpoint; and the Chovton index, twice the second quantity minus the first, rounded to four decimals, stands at 0.0168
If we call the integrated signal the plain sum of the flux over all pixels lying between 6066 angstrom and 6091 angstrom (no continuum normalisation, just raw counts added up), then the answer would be 244.7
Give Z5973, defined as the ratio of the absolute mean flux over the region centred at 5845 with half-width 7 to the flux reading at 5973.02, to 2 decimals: 1.03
